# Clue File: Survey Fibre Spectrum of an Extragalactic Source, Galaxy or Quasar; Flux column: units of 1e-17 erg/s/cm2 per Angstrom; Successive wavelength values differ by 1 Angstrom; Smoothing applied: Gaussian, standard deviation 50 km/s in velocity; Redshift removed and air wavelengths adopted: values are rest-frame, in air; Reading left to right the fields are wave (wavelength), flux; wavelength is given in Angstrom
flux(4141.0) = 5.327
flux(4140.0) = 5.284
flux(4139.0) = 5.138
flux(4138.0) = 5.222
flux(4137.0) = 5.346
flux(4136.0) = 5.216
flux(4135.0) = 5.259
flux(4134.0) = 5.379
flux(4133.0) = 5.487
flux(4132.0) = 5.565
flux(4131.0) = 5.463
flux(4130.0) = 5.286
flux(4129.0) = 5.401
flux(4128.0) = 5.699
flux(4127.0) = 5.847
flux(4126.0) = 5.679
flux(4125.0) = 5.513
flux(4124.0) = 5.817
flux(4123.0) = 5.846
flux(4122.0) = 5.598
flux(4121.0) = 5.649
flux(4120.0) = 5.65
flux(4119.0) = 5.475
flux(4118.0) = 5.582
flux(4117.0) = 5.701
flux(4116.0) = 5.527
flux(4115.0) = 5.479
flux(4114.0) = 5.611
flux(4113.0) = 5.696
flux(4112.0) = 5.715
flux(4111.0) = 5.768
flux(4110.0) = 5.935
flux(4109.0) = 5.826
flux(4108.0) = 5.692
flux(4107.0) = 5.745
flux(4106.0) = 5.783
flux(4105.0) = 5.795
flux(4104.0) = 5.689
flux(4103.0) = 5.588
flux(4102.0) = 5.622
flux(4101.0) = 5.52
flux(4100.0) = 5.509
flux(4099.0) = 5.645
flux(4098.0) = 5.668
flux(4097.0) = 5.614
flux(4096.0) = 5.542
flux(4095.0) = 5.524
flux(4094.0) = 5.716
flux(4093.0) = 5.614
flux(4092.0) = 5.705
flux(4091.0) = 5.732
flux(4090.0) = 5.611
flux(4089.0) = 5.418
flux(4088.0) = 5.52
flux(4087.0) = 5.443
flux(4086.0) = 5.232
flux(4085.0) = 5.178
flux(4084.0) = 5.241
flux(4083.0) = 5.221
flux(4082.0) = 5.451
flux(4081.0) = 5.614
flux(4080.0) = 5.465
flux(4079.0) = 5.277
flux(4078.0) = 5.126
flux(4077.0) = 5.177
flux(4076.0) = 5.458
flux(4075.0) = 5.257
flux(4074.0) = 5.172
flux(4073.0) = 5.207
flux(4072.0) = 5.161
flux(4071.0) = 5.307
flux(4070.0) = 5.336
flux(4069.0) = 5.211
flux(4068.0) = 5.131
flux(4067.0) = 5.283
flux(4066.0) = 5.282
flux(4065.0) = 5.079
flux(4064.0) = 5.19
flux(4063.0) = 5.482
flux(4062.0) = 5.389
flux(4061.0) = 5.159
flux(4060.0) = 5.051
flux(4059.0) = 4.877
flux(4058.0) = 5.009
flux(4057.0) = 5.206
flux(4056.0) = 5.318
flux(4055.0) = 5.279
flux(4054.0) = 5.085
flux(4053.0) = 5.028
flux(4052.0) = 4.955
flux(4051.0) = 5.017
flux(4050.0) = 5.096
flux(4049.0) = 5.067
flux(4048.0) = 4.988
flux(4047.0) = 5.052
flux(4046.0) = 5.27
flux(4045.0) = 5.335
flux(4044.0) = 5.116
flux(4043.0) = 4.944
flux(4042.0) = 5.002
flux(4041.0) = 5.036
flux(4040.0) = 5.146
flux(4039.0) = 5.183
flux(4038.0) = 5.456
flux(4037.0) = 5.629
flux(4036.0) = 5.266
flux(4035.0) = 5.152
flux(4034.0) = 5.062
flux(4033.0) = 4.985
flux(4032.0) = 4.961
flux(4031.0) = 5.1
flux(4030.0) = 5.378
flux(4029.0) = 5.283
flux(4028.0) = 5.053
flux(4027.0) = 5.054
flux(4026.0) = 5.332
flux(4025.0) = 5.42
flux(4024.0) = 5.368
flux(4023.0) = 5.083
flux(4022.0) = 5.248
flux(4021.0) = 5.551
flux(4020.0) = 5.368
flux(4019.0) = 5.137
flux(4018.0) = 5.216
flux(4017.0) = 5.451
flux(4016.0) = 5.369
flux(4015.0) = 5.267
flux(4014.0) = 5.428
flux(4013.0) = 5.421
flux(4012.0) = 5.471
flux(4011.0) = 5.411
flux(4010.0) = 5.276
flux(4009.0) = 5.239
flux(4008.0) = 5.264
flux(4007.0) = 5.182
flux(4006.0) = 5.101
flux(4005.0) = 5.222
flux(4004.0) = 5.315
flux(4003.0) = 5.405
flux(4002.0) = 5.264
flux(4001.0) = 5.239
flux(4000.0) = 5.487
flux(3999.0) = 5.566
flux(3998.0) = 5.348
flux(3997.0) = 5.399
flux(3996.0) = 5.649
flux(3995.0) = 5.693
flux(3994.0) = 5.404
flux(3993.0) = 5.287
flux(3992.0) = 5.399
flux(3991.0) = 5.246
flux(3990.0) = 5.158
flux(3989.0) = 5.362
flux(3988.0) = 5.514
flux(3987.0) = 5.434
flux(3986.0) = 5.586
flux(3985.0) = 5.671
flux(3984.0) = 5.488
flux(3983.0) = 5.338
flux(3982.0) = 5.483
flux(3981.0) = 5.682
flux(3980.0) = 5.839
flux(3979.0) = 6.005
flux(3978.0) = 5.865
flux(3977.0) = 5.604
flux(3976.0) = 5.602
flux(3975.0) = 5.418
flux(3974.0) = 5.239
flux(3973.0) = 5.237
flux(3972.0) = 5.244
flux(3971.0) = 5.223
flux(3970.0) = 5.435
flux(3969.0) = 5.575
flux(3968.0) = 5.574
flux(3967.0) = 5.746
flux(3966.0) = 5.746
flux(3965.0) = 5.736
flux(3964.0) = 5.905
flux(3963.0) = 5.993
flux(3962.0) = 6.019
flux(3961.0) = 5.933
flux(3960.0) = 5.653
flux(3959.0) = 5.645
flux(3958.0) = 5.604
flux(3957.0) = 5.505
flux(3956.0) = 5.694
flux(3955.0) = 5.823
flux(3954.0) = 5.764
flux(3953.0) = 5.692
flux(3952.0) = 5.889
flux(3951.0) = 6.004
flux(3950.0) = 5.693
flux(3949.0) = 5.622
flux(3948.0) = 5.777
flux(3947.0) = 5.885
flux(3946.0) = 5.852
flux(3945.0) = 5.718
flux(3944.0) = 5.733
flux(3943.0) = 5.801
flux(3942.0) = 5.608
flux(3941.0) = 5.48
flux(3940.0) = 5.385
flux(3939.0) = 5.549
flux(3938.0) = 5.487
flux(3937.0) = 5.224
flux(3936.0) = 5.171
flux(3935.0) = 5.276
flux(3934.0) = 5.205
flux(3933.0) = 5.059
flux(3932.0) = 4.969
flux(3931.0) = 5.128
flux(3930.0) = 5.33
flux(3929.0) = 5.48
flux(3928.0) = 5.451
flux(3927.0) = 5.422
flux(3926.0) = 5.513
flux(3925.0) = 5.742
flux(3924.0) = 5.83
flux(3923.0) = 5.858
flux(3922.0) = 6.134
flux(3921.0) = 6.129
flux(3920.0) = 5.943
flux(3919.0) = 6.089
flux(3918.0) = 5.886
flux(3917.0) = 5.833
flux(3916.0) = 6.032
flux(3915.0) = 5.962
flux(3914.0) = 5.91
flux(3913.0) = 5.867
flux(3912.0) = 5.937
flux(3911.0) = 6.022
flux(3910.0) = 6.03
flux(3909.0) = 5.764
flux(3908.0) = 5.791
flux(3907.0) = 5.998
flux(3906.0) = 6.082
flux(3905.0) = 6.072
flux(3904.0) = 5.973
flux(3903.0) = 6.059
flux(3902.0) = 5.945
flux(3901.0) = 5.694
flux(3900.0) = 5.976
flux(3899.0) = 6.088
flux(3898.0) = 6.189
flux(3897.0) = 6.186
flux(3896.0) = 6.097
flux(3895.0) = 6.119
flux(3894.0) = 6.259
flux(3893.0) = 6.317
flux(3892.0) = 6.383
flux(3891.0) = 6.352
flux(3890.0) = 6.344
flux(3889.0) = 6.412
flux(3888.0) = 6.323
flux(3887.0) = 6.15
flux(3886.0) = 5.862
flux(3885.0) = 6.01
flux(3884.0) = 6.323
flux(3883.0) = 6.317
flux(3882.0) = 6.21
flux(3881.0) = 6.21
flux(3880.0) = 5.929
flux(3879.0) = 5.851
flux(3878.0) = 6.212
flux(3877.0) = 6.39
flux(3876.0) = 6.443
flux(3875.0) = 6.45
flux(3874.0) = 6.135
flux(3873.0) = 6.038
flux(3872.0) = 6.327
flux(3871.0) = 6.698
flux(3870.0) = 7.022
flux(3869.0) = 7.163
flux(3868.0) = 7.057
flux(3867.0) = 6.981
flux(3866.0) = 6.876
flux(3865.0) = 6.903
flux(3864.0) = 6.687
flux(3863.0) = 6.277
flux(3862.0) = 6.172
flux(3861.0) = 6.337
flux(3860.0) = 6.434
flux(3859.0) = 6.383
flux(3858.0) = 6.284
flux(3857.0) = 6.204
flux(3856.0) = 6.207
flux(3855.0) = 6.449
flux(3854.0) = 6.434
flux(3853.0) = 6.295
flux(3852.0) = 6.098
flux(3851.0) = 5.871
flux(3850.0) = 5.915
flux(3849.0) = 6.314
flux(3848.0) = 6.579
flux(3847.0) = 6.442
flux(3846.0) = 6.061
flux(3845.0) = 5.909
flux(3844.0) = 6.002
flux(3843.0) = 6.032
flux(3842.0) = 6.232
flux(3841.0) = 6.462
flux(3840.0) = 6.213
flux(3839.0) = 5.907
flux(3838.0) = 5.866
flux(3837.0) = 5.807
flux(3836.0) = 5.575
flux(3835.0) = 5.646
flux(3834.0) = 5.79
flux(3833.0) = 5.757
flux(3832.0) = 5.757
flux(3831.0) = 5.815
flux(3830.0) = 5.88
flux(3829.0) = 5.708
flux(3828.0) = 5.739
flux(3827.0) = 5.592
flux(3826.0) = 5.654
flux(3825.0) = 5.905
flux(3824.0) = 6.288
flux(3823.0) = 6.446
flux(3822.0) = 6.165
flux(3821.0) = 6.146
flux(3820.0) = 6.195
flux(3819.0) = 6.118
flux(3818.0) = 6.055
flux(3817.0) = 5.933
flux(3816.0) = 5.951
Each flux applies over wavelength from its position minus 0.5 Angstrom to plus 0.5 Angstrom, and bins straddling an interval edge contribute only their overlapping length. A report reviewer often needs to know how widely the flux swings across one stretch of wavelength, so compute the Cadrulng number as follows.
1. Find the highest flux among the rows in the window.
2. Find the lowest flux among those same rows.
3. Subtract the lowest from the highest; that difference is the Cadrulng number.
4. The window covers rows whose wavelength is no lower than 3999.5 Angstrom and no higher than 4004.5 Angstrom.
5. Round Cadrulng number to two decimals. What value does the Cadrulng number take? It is 0.25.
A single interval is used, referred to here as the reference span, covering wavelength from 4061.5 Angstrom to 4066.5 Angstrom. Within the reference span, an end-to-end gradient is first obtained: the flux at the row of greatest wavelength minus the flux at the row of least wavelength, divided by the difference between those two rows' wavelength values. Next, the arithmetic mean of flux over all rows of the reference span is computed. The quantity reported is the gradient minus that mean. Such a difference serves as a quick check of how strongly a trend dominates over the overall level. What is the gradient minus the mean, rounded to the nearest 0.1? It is -5.3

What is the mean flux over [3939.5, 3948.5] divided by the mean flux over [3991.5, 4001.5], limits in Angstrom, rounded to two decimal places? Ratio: 1.05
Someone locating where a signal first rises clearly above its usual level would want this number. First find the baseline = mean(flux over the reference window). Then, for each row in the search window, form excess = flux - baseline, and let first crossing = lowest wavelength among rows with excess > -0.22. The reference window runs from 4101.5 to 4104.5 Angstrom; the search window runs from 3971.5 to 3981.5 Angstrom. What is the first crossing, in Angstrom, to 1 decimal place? 3975.0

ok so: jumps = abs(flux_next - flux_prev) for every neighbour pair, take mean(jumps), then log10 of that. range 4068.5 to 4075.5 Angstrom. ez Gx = -1.11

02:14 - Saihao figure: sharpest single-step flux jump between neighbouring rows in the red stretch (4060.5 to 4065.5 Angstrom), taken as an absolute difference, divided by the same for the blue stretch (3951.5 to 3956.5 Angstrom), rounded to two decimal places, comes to 1.48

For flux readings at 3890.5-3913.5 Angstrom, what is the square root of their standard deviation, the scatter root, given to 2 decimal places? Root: 0.42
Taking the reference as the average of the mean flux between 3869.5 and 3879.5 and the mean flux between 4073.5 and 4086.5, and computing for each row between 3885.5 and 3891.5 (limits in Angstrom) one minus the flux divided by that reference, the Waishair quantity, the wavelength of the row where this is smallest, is 3889.0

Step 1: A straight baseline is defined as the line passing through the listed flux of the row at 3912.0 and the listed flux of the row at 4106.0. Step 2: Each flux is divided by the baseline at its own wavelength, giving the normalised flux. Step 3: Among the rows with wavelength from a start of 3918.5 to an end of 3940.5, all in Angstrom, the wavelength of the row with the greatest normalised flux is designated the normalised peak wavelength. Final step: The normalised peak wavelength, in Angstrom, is 3922.0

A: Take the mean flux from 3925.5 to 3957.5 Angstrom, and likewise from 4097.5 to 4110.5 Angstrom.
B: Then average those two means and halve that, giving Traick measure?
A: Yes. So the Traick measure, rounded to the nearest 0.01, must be 2.81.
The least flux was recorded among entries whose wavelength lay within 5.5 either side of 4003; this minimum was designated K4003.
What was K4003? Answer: 5.101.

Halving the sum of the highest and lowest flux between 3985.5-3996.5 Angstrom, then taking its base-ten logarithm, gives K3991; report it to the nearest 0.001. 0.734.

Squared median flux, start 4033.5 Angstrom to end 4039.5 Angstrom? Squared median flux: 27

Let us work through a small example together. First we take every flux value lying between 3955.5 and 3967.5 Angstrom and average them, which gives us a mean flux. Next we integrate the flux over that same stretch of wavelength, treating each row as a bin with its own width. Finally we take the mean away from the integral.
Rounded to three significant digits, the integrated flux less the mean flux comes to 63.4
